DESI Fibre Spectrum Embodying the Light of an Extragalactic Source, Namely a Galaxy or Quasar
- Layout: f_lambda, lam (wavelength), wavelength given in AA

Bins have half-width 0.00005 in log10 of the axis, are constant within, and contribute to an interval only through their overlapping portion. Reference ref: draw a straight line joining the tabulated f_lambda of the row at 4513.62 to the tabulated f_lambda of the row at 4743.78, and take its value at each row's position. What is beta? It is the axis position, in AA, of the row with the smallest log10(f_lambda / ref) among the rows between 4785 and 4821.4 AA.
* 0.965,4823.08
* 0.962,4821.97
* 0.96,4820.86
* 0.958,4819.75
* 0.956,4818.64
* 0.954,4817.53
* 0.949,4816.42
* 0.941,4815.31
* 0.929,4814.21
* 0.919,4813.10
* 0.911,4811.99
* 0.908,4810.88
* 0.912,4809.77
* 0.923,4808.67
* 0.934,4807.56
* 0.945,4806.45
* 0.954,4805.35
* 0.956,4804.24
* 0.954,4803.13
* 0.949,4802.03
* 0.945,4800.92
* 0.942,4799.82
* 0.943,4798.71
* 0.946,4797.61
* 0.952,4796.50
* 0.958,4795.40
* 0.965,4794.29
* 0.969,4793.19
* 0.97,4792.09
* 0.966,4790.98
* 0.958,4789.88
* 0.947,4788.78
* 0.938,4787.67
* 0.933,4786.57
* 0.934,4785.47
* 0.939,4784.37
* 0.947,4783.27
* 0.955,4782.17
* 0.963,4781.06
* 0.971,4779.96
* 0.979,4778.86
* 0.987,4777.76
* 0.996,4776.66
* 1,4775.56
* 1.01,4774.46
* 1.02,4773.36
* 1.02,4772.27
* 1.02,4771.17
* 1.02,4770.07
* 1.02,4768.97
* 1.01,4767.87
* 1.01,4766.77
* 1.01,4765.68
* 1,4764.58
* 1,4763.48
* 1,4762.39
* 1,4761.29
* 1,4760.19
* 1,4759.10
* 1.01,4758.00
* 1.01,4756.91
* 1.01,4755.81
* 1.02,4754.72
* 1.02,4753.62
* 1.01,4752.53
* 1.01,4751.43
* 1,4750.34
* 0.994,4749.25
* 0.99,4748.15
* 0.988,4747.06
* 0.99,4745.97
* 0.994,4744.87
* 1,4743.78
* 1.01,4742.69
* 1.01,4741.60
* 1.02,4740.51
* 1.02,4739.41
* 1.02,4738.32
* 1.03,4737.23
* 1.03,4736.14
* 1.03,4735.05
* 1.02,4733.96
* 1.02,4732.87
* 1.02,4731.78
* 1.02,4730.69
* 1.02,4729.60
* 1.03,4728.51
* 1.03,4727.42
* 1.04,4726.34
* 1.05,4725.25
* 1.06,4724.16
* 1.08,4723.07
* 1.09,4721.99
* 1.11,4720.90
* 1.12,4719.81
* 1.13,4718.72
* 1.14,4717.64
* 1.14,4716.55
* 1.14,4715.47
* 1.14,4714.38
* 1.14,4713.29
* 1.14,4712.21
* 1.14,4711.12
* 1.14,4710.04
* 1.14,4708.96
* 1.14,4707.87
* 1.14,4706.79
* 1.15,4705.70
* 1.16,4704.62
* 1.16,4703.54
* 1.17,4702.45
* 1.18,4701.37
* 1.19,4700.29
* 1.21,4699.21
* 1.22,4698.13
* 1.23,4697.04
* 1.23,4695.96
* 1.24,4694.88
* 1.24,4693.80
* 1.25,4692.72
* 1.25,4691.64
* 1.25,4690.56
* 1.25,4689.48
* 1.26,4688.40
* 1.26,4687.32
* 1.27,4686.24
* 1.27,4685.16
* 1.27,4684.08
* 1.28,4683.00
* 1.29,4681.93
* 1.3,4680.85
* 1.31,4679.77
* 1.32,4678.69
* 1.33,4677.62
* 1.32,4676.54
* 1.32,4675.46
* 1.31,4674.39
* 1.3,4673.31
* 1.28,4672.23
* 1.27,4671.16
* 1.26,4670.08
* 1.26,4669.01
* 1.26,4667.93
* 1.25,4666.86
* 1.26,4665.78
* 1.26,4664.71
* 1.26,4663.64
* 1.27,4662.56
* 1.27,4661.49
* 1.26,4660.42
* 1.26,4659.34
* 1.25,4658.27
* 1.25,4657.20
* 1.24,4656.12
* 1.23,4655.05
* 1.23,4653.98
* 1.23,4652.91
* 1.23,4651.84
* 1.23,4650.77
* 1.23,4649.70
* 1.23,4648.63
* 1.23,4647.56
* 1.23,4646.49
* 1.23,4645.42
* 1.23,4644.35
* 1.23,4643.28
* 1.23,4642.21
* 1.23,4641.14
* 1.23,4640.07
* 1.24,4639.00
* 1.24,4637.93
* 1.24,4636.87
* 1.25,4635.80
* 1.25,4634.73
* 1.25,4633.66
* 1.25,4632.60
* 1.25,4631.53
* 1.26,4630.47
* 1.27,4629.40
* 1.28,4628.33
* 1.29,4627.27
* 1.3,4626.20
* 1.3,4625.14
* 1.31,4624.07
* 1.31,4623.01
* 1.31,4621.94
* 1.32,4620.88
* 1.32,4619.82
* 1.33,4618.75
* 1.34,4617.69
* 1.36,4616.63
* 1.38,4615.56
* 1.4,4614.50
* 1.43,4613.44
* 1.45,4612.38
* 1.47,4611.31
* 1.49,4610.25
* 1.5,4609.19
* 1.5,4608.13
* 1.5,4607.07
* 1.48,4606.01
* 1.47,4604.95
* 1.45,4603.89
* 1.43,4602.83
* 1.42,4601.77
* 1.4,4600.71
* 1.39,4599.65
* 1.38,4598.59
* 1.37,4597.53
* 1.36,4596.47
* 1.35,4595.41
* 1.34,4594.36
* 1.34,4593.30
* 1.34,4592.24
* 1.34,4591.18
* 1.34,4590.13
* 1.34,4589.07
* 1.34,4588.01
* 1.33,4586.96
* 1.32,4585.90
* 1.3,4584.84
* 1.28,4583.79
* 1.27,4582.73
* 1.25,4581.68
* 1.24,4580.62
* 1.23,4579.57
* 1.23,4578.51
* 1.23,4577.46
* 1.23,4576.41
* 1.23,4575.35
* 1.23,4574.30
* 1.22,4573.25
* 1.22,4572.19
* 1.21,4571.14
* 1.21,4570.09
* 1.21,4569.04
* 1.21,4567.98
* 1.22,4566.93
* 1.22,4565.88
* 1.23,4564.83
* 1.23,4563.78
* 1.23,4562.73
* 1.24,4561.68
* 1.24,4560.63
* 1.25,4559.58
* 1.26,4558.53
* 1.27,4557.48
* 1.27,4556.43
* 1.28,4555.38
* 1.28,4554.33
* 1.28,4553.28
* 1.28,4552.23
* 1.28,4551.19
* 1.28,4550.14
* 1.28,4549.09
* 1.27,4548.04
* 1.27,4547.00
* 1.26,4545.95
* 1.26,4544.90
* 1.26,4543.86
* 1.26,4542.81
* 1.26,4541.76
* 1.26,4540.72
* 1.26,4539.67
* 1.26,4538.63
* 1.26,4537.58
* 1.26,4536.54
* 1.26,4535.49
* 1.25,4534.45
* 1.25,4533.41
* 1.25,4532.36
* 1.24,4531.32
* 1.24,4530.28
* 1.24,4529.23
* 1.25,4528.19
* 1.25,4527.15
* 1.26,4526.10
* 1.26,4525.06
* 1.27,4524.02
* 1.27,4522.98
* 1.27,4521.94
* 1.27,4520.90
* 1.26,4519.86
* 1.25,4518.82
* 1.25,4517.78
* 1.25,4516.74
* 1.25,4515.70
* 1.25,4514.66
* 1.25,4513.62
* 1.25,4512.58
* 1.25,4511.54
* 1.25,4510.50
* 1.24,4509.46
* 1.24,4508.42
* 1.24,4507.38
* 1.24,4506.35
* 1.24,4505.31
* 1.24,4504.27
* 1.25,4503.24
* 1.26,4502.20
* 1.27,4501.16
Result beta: 4785.47 AA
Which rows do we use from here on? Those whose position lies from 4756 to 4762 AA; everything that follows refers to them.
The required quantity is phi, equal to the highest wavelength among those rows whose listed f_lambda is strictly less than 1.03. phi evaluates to 4761.29 AA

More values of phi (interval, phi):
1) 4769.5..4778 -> 4777.76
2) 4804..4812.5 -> 4811.99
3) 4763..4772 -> 4771.17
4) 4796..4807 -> 4806.45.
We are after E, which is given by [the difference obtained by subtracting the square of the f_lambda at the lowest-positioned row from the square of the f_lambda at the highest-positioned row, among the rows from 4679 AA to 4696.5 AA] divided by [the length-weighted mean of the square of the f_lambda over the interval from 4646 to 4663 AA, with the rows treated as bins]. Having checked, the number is -0.13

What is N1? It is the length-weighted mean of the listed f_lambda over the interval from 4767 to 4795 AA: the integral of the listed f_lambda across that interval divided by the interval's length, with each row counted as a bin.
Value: 0.98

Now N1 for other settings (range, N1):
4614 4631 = 1.32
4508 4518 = 1.25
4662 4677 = 1.28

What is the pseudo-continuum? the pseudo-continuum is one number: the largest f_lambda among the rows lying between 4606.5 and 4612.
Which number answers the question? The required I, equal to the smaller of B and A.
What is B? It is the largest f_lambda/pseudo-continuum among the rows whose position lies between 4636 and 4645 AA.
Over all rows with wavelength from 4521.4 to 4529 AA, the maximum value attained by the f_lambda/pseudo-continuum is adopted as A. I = 0.83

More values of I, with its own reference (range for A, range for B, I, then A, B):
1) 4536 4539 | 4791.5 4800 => 0.65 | 0.84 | 0.65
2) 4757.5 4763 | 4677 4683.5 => 0.67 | 0.67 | 0.89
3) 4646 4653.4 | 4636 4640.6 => 0.82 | 0.82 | 0.83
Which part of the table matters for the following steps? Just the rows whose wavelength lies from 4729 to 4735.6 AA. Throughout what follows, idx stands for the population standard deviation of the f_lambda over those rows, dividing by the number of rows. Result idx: 0.0037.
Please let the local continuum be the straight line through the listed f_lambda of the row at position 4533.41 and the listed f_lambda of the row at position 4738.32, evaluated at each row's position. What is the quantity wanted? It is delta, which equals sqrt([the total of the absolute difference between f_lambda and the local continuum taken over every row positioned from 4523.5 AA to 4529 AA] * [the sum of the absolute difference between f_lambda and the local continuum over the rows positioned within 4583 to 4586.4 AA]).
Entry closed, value 0.09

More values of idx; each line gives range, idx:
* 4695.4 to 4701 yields 0.0150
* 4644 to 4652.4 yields 0.0000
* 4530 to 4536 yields 0.0069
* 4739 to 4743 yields 0.0050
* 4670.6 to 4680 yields 0.0189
